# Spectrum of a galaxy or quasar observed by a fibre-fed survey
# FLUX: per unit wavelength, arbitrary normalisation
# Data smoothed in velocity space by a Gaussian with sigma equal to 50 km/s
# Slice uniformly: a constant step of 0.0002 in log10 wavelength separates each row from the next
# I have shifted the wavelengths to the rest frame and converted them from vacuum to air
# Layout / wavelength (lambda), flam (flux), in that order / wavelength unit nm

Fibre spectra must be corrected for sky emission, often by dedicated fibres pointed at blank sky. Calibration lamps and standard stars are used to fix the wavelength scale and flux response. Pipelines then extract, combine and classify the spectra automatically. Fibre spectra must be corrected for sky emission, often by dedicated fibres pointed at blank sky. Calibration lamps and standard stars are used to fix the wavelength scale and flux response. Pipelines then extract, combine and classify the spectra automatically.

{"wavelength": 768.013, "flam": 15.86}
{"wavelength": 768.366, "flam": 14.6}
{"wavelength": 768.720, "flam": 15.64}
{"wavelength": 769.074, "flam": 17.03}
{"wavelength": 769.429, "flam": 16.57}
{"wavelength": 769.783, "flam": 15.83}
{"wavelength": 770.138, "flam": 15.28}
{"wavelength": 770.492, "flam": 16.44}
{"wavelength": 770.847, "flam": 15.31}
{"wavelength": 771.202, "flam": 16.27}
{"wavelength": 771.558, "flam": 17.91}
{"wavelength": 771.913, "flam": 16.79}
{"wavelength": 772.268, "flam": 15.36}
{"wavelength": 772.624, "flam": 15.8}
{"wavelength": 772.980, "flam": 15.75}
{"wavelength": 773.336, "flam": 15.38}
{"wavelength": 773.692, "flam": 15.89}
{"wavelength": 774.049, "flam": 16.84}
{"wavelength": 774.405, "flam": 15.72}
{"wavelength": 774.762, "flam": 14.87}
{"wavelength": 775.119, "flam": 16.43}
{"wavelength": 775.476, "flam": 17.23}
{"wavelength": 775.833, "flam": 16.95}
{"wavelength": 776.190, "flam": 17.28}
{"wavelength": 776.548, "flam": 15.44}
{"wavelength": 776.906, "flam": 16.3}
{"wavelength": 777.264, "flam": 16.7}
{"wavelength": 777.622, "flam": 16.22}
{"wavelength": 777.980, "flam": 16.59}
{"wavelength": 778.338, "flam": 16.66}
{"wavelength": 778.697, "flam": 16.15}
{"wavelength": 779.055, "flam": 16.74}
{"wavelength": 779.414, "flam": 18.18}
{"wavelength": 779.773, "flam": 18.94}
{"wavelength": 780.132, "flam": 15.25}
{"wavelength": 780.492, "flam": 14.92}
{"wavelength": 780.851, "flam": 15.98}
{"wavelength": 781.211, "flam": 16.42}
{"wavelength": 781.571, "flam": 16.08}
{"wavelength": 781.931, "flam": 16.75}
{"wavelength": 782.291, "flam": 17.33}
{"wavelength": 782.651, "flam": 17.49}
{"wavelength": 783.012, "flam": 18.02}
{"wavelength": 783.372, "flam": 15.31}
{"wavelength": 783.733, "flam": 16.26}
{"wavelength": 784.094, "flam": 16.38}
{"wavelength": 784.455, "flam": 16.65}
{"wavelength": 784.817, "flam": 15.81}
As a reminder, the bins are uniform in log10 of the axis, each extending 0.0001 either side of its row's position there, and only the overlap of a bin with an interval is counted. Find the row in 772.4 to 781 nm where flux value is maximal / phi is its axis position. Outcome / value 779.773 nm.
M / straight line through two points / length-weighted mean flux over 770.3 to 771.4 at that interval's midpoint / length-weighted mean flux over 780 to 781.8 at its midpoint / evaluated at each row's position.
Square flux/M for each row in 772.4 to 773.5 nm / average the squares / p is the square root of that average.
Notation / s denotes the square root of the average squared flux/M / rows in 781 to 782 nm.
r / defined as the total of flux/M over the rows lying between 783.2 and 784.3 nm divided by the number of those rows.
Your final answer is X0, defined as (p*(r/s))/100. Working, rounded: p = 0.98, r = 1.02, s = 1.04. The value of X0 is 0.0096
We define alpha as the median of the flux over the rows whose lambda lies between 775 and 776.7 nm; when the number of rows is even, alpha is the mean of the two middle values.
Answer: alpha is 16.95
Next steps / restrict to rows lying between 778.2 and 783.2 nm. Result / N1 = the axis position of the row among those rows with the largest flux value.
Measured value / 779.773 nm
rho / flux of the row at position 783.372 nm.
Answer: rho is 15.31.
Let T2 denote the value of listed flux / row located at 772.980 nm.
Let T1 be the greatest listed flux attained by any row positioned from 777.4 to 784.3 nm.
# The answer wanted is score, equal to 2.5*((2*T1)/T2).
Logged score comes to 6.01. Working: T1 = 18.94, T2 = 15.75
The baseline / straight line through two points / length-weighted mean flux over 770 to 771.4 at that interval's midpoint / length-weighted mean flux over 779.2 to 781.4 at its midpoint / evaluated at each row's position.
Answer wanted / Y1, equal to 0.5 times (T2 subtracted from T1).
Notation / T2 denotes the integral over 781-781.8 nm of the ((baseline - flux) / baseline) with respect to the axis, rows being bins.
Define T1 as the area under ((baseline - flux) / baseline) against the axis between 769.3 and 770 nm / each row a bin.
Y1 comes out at -0.02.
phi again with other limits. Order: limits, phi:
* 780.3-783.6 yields 783.012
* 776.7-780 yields 779.773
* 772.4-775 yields 774.049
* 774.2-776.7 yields 776.190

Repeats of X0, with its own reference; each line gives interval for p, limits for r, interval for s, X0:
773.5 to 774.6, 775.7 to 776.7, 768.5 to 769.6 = 0.0103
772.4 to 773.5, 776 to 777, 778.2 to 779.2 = 0.0097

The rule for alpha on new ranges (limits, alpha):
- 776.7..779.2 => 16.59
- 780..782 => 16.03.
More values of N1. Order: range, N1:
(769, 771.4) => 769.074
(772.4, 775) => 774.049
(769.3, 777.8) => 771.558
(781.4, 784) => 783.012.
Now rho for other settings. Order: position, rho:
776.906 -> 16.3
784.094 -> 16.38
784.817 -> 15.81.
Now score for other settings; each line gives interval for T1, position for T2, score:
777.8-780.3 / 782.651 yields 5.41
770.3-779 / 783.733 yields 5.51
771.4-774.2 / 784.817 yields 5.66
